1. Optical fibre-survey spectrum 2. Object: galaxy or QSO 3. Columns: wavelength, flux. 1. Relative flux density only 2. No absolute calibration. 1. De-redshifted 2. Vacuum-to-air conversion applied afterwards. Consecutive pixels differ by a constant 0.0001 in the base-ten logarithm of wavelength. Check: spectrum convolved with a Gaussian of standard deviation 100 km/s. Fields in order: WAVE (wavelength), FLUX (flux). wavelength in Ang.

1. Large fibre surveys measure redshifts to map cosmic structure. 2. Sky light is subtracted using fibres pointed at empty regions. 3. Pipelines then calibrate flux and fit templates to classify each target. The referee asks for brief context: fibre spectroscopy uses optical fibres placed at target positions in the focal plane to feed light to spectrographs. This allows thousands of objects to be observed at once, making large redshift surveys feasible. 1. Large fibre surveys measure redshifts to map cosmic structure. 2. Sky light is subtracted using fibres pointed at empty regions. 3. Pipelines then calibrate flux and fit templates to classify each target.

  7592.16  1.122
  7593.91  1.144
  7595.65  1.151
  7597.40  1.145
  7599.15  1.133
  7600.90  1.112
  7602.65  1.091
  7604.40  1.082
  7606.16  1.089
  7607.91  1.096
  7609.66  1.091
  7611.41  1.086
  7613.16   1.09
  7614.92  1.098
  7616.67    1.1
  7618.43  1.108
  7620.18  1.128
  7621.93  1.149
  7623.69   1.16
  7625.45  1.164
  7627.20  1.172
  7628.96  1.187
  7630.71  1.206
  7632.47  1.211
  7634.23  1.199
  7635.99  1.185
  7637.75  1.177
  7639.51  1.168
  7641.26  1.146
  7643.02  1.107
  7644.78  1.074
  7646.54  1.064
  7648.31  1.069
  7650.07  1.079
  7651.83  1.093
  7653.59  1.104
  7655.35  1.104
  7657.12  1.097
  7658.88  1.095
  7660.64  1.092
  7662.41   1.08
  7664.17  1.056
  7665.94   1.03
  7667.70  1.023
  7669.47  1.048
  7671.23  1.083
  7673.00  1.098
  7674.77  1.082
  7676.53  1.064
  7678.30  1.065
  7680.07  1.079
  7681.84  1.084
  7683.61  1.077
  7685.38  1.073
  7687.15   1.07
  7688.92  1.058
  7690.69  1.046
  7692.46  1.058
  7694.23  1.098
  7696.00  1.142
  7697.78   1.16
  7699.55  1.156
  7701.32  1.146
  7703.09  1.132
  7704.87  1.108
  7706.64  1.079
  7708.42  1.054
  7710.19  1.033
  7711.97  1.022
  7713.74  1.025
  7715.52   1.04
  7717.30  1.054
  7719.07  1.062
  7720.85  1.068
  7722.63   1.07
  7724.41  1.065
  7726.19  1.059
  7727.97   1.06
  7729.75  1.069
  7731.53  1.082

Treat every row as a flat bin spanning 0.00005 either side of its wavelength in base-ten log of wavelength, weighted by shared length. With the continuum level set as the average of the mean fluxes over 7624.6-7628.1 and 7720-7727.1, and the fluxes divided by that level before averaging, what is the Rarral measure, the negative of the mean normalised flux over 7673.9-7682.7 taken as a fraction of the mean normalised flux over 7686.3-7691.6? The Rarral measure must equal -1.02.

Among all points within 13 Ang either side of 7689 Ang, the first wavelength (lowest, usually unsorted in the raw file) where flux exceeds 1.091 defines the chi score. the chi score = 7694.23 Ang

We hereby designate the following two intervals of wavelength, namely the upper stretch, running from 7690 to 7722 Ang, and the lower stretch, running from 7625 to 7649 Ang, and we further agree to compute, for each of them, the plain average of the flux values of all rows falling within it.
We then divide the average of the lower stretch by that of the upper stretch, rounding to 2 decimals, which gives 1.06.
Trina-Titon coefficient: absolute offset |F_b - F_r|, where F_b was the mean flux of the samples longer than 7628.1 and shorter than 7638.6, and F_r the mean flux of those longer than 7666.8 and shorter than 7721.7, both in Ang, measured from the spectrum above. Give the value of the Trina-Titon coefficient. 0.12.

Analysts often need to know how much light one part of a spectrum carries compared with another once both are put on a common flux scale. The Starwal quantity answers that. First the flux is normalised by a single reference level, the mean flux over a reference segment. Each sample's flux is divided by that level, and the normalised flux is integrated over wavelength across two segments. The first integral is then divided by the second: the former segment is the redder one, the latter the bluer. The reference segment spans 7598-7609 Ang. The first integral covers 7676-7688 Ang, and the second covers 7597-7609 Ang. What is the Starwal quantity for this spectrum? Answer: 1.0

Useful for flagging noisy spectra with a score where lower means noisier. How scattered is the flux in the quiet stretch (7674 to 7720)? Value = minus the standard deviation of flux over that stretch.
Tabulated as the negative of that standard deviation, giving -0.039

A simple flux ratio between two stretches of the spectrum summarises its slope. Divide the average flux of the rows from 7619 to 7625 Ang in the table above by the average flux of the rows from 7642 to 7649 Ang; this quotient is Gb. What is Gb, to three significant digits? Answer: 1.06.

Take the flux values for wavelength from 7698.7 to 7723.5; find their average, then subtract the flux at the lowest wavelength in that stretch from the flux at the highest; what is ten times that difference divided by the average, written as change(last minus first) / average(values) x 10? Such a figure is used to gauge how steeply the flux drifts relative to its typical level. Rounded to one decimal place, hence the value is -0.8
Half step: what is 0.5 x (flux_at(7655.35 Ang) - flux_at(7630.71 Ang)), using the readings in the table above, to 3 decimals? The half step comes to -0.051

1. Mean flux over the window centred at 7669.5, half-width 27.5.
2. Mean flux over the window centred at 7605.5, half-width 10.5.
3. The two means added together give 2.18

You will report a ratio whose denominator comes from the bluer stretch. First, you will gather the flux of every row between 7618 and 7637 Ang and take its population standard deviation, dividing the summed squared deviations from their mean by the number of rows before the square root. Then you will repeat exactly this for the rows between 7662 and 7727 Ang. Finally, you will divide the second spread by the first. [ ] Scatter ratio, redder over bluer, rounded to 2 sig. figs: 1.1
